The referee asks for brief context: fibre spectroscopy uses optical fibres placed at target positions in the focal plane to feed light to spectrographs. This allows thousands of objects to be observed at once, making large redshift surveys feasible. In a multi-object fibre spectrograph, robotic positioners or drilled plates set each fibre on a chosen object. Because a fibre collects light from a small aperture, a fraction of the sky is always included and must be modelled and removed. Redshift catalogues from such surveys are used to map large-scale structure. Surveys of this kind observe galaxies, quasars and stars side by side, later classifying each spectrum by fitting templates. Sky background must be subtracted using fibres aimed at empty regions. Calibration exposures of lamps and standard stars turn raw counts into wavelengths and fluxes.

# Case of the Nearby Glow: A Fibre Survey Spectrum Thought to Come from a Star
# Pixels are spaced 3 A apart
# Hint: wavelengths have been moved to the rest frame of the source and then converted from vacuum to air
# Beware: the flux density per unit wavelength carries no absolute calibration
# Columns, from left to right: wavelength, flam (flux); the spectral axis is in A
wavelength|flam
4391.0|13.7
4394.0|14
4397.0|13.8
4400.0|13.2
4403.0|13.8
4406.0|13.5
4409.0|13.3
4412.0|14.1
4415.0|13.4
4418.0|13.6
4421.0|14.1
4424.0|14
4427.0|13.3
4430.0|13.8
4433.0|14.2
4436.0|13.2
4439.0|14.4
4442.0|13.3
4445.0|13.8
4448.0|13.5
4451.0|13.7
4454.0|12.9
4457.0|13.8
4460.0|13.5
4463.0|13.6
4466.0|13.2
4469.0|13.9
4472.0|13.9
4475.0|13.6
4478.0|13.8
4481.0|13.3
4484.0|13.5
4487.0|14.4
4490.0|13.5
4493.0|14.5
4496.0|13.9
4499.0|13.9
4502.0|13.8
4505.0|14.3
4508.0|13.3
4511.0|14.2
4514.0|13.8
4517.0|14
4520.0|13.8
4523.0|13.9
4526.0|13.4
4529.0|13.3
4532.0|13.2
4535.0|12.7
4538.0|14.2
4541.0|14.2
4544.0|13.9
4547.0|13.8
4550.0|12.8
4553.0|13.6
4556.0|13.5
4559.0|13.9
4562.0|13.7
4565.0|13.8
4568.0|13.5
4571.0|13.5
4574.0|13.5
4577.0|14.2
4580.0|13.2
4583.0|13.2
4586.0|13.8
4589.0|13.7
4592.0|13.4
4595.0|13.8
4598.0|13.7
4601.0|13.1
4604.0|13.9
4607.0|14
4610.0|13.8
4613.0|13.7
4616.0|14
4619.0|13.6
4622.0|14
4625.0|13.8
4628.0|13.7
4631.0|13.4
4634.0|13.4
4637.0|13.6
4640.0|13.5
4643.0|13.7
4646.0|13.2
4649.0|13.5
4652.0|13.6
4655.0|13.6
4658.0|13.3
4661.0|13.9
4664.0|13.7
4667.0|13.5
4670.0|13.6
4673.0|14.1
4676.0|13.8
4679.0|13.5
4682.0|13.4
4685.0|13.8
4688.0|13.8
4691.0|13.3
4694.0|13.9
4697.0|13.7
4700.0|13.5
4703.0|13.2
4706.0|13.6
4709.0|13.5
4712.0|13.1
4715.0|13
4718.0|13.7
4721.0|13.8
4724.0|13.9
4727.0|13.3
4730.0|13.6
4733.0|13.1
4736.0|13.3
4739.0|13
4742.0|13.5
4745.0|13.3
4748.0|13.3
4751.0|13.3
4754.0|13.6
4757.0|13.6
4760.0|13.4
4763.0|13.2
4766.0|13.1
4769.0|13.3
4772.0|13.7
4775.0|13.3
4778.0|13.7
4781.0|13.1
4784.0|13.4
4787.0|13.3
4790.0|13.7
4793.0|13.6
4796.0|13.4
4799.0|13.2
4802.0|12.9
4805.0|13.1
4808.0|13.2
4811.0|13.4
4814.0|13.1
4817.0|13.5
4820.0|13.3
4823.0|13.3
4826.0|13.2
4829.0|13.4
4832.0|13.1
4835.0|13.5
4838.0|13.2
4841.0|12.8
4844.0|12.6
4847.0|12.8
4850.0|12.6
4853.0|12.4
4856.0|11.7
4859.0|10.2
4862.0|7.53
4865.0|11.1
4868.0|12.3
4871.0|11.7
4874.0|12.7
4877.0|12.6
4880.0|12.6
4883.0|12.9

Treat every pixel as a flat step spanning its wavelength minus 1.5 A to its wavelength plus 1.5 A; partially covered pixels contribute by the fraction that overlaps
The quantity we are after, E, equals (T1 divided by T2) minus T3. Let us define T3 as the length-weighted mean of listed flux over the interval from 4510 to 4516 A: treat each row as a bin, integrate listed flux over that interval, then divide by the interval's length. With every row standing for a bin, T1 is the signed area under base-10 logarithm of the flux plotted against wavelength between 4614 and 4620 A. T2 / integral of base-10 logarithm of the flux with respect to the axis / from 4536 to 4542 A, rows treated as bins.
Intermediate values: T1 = 6.841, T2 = 6.89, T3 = 14.0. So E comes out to -13.0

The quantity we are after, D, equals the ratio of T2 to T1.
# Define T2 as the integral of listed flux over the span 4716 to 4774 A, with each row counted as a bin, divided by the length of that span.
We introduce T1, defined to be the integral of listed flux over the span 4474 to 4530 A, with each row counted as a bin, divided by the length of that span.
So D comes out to 0.97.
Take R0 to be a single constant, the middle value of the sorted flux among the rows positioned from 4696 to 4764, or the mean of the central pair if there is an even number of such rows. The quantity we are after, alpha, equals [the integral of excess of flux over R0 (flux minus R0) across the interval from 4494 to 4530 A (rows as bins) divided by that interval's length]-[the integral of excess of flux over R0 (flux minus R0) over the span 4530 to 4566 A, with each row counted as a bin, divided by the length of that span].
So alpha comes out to 0.2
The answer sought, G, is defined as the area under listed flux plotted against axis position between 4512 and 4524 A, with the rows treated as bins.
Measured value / 167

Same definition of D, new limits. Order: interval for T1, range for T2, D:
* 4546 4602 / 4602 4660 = 1.01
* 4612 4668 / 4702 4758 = 0.98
